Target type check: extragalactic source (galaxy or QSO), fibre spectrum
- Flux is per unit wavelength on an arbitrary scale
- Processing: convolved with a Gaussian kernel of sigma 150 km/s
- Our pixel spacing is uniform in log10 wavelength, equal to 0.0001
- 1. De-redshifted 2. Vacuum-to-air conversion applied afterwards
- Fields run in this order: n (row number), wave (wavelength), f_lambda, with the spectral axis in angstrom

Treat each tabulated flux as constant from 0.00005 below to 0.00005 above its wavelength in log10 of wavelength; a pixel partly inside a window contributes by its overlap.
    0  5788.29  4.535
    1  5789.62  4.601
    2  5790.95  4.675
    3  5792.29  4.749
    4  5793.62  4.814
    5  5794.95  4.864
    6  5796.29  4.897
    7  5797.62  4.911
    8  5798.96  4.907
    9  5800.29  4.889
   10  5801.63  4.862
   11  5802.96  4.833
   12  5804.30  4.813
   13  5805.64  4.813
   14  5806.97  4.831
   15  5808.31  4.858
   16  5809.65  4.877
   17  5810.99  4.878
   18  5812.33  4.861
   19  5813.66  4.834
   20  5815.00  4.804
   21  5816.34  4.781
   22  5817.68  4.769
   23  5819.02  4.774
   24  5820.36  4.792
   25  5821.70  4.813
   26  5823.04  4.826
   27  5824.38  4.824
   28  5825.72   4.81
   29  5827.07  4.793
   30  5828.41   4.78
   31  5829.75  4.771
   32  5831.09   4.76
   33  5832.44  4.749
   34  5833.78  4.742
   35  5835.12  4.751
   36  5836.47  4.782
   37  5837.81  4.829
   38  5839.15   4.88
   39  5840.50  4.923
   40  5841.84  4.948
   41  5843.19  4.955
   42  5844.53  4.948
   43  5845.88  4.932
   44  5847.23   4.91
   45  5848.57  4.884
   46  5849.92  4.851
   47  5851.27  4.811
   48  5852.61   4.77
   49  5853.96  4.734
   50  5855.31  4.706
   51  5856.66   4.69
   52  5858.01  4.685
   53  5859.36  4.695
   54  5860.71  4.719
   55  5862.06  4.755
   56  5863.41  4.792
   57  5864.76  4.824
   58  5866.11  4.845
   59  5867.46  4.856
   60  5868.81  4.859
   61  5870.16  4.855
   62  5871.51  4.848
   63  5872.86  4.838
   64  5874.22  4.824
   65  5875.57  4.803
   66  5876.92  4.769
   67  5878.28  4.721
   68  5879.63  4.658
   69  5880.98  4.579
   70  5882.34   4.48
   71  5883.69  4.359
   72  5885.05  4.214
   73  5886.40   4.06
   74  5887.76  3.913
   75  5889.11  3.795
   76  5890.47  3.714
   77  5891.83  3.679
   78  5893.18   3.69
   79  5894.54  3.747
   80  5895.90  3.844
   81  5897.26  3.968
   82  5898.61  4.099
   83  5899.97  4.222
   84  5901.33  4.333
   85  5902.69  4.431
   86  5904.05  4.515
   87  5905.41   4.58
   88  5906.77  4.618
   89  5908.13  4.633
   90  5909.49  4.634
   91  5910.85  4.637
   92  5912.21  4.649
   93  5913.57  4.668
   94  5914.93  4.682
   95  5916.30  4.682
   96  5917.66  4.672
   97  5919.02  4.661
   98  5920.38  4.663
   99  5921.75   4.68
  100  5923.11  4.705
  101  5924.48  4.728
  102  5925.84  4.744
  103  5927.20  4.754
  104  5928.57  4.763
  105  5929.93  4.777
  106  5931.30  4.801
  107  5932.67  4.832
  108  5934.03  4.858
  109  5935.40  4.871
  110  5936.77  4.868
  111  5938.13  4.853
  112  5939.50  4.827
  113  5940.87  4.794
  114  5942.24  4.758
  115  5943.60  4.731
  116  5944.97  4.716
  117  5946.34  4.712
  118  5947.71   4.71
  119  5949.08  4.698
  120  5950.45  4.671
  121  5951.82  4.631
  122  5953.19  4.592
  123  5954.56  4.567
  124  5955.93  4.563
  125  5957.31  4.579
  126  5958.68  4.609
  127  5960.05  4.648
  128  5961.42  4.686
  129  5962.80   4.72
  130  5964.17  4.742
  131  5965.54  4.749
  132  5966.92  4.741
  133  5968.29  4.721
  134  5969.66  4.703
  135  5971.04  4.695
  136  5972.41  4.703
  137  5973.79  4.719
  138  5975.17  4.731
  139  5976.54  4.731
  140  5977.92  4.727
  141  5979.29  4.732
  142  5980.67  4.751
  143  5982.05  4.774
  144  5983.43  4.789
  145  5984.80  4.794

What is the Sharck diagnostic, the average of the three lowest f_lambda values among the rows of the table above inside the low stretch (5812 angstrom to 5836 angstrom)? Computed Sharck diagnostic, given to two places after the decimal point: 4.75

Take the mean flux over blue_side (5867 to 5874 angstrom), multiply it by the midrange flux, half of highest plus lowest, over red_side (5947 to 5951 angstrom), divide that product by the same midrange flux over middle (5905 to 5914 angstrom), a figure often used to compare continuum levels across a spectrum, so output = 4.92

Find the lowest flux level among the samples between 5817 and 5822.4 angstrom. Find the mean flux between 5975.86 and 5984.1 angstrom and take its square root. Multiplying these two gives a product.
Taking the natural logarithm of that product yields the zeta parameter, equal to 2.34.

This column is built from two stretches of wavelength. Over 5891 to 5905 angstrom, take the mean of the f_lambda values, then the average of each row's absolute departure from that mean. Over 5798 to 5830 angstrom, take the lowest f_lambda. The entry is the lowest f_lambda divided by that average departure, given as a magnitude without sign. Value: 18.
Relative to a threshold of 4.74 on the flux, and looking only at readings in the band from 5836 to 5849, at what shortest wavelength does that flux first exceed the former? 5836.47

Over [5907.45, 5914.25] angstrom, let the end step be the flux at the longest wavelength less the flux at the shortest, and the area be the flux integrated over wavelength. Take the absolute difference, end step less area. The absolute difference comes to 31.6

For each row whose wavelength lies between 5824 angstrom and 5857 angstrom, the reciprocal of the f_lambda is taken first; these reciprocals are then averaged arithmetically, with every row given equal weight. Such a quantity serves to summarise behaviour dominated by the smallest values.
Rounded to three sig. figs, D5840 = 0.207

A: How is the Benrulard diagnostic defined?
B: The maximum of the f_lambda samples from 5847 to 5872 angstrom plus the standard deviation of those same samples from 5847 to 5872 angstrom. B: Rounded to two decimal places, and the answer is 4.98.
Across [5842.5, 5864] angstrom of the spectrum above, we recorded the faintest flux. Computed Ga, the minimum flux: 4.685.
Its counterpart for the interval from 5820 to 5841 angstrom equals 4.742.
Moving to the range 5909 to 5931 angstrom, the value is 4.634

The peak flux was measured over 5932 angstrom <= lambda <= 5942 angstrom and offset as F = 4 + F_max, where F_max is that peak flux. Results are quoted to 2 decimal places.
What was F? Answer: 8.87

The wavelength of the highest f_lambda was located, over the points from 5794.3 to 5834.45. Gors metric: 5797.62 angstrom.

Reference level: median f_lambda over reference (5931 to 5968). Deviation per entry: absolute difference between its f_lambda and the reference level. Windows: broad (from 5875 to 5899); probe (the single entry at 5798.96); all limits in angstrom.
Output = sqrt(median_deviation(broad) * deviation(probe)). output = 0.35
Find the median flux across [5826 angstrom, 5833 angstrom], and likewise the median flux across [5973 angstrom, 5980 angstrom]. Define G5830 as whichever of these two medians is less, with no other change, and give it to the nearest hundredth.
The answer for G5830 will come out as 4.73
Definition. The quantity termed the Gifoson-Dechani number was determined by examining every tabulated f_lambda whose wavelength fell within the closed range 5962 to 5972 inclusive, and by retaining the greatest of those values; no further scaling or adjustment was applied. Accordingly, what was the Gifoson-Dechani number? 4.749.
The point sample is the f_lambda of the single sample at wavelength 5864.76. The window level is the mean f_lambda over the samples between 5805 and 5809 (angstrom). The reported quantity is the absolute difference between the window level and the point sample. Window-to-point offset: 0.01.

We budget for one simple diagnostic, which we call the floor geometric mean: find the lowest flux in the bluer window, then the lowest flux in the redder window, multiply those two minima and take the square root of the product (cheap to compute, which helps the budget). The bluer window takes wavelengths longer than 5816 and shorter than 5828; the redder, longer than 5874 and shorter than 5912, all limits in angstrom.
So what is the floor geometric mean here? 4.19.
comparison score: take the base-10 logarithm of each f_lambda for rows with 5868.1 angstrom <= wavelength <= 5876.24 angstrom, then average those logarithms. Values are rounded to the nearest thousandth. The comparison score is 0.685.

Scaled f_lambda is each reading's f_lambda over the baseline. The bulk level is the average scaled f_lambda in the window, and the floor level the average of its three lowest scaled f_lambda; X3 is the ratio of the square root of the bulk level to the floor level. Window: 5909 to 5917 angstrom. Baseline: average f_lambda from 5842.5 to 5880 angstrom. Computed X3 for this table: 1.02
